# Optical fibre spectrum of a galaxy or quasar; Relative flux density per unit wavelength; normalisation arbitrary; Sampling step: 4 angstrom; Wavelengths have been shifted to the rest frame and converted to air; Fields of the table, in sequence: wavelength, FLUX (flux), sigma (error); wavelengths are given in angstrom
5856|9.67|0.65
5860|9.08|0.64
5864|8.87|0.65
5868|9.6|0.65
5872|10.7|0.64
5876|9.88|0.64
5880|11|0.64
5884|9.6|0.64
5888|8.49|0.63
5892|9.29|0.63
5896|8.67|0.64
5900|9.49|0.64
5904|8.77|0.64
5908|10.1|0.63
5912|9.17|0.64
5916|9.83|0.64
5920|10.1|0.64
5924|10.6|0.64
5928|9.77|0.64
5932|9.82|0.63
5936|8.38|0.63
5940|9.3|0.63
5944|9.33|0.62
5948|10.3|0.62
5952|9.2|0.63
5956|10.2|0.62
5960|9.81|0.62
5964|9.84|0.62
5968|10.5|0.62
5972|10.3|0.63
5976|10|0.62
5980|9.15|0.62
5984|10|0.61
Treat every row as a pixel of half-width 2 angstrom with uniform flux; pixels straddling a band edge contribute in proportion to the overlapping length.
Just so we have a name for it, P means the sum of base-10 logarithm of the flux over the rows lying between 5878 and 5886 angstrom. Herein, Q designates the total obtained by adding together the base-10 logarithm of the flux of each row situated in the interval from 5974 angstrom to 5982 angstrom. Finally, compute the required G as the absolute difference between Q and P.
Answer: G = 0.1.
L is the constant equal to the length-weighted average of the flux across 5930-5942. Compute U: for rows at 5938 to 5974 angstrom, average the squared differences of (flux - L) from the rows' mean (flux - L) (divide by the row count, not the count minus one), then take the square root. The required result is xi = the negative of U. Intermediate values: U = 0.46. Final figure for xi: -0.46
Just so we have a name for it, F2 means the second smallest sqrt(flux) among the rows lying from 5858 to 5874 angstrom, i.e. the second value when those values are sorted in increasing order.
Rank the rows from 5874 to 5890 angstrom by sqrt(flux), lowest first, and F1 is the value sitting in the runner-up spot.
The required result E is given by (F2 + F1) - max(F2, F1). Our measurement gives 3.01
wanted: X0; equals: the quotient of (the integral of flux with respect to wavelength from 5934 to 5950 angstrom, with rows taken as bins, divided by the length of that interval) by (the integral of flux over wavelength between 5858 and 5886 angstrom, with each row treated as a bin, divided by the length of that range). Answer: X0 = 0.95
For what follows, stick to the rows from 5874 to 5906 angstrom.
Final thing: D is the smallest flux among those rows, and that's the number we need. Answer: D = 8.49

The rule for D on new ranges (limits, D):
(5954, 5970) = 9.81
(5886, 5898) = 8.49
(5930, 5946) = 8.38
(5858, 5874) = 8.87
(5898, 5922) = 8.77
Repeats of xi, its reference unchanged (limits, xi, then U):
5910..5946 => -0.60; 0.60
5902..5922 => -0.53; 0.53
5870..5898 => -0.88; 0.88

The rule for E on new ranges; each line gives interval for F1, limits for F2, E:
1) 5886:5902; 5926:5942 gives 2.94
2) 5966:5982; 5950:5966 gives 3.13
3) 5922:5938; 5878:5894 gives 3.05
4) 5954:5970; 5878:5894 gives 3.05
